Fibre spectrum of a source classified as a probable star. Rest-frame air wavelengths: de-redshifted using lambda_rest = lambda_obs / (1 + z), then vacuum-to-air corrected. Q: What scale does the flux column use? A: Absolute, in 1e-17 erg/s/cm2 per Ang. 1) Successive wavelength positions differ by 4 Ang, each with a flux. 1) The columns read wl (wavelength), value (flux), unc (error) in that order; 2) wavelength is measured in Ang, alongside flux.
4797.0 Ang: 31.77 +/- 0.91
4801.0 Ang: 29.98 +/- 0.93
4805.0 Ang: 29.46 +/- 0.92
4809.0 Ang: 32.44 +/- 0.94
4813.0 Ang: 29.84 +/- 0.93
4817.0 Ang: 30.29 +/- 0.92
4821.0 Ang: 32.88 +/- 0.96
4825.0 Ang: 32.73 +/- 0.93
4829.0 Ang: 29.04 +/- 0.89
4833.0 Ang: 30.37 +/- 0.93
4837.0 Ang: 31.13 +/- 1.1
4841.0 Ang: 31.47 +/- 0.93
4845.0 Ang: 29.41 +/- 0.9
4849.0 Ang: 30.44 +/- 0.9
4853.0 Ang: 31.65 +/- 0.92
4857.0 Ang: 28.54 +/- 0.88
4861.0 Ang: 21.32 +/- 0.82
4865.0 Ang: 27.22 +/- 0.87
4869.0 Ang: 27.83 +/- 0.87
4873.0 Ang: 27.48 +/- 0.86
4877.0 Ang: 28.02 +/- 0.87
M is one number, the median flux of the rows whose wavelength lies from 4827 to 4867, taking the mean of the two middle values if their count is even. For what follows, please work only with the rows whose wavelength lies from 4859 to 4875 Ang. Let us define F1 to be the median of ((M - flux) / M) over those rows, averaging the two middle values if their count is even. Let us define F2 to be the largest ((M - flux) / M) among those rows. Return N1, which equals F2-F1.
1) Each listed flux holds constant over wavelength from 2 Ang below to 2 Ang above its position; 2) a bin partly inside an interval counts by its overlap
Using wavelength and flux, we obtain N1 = 0.202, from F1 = 0.08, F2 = 0.29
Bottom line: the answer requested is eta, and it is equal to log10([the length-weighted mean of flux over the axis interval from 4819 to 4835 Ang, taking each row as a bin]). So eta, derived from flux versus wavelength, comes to 1.49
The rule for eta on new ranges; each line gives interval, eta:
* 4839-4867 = 1.46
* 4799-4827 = 1.49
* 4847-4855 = 1.49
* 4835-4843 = 1.50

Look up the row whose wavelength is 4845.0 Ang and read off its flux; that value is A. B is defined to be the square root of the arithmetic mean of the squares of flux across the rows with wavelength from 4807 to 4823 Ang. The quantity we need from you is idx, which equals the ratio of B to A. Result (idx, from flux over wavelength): 1.067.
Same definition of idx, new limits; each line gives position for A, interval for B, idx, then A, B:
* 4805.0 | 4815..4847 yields 1.050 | 29.46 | 30.9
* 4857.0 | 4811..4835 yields 1.082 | 28.54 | 30.9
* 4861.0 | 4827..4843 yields 1.431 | 21.32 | 30.5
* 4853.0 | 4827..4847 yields 0.957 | 31.65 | 30.3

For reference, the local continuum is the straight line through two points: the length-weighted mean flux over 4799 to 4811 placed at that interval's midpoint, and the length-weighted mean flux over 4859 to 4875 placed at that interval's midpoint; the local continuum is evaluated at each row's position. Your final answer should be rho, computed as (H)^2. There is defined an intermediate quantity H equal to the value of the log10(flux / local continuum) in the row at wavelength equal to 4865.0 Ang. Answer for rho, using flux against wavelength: 0.0003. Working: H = 0.018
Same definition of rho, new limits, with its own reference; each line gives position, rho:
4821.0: 0.0023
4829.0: 0.0000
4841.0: 0.0027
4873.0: 0.0010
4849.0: 0.0022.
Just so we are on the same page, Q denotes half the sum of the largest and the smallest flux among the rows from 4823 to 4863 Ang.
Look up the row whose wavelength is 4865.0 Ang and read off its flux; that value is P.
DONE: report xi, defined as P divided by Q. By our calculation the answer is 1.01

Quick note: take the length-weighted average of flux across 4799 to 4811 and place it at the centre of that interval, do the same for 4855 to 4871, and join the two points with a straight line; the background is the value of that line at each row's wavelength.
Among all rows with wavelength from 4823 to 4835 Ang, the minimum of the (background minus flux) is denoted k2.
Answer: -3.6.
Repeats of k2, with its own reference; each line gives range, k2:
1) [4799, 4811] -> -2.1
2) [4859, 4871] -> -2.1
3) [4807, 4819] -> -2.1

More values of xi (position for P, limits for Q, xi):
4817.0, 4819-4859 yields 0.99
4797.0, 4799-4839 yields 1.03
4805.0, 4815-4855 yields 0.95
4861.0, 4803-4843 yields 0.69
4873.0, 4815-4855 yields 0.89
